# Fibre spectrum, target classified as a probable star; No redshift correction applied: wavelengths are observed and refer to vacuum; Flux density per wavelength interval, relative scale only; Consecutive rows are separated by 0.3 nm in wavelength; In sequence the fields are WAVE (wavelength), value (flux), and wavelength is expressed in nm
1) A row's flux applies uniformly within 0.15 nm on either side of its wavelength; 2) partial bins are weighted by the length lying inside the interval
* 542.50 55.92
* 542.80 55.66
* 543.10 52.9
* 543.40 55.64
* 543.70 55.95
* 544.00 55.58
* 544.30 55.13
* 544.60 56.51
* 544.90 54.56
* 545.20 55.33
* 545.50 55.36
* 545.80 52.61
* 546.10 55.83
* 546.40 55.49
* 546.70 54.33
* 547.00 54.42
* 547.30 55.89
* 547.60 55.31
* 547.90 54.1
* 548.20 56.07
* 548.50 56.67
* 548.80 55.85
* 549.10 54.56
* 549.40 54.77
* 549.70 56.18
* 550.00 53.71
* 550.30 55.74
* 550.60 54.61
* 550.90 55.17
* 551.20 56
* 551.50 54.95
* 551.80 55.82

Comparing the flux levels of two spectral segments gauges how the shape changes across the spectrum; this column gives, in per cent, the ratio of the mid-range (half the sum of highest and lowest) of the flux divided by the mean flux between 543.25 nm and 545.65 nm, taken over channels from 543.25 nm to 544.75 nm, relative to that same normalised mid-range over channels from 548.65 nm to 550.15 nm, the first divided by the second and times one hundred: 102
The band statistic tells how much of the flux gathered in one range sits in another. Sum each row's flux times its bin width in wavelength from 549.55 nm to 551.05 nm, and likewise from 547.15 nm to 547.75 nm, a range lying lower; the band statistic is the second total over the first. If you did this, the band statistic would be 0.4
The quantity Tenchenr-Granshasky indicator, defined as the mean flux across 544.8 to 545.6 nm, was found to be 55.1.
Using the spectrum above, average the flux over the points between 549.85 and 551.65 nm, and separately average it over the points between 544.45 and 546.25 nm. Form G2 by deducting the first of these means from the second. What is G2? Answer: 0.0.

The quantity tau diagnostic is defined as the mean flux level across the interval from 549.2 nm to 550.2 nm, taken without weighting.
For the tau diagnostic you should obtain 54.9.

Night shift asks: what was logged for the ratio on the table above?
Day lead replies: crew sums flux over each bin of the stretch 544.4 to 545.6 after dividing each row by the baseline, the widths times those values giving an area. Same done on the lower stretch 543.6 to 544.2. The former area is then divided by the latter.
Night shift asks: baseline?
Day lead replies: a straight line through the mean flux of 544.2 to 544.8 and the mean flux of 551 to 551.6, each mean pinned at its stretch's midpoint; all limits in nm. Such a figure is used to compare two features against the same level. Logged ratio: 2.0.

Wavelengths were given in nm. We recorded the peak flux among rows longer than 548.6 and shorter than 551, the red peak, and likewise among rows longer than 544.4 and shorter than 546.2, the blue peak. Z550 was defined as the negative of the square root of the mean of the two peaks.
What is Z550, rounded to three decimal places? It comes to -7.506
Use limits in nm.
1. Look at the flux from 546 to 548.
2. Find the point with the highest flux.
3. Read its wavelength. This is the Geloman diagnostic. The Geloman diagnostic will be 547.30 nm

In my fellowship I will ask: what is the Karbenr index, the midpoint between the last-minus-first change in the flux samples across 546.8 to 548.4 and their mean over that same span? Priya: 28.4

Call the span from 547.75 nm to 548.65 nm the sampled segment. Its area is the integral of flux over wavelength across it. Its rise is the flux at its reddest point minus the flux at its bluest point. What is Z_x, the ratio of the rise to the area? 0.05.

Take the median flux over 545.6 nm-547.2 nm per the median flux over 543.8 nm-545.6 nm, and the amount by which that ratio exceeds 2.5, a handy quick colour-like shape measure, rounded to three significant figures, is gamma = -1.52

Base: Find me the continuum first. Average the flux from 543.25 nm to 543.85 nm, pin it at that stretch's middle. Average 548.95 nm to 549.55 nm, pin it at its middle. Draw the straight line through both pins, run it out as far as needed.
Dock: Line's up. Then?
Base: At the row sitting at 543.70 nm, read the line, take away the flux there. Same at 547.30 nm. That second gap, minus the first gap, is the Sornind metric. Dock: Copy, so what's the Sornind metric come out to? -0.65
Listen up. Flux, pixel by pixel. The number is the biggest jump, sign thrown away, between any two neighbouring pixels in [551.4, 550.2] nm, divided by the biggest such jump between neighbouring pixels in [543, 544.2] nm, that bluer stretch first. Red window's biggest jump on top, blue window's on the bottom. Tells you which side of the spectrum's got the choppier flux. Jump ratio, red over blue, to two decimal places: 0.41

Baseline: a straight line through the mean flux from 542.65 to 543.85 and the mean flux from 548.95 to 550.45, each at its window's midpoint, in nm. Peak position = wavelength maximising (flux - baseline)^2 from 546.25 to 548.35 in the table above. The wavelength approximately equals 548.20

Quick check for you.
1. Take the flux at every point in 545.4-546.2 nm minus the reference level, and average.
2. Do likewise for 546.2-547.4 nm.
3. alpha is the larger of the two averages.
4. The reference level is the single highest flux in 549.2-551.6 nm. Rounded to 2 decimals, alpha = -1.15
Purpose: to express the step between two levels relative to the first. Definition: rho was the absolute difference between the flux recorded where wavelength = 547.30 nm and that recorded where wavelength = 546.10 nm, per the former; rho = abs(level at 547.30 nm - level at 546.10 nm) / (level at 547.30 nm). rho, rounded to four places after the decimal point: 0.0011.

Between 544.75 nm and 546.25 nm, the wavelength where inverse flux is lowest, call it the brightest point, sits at 546.10 nm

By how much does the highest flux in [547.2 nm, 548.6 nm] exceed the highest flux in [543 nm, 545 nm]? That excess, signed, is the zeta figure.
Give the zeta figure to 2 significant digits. 0.16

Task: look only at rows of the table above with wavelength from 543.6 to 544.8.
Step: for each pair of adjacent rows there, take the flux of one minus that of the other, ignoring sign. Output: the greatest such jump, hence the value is 1.4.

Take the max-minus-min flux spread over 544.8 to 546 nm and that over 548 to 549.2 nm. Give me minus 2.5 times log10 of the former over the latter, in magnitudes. -0.29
